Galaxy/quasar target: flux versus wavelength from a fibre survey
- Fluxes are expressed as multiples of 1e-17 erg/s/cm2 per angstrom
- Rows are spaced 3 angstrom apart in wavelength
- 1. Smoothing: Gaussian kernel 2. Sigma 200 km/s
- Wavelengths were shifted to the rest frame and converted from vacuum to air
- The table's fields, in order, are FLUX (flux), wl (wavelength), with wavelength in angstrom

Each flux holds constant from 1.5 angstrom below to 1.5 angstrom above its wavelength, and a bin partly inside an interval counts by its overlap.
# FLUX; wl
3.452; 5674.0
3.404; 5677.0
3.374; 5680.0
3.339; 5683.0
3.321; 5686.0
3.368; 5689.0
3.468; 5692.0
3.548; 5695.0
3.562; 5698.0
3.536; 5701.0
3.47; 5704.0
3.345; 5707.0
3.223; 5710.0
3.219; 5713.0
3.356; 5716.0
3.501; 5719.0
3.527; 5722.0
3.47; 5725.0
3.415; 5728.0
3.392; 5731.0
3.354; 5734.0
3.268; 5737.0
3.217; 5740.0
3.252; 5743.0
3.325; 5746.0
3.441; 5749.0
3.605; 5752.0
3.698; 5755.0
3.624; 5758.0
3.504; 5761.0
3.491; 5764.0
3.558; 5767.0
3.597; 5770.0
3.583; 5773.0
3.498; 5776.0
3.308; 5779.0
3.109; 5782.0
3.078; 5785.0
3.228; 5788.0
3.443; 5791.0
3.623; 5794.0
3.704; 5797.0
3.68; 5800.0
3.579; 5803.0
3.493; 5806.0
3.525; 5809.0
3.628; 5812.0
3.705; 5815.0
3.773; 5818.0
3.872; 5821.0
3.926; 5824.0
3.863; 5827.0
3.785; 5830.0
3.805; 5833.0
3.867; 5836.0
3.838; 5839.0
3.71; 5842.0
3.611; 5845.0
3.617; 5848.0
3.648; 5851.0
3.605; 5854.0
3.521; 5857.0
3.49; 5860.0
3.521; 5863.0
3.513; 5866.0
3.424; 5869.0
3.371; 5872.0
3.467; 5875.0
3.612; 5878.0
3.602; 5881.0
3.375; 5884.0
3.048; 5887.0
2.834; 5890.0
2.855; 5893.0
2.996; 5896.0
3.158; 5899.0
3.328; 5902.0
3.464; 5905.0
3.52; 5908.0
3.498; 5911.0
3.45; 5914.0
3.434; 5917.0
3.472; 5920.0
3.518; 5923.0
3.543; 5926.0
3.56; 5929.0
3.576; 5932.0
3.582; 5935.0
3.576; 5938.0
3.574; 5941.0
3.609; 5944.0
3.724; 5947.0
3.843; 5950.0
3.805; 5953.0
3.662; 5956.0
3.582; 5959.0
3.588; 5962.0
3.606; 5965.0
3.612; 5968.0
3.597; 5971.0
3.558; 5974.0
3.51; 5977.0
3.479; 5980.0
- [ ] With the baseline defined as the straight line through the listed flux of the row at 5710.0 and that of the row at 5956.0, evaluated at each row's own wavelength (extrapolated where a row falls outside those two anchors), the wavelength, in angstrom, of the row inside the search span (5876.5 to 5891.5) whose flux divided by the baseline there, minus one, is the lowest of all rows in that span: 5890.0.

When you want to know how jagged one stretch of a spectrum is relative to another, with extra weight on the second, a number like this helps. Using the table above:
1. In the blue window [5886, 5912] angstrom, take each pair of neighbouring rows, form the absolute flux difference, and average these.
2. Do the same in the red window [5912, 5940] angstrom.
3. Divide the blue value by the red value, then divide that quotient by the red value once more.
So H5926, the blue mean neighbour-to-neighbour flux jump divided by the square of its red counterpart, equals 255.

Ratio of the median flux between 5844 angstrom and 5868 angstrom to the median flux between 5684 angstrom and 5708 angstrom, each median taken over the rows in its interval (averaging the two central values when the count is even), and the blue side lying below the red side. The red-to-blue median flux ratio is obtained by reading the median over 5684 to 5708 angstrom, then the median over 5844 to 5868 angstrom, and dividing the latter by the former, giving 1.027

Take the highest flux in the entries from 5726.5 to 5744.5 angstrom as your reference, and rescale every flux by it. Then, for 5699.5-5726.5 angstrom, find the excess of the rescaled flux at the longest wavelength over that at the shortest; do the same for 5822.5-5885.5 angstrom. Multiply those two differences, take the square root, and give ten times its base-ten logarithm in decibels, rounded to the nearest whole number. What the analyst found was -13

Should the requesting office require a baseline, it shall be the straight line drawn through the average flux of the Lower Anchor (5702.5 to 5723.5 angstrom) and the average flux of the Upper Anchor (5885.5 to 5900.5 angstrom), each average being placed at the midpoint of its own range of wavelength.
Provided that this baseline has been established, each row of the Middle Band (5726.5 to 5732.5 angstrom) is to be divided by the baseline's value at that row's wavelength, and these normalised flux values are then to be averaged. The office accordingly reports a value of 1.02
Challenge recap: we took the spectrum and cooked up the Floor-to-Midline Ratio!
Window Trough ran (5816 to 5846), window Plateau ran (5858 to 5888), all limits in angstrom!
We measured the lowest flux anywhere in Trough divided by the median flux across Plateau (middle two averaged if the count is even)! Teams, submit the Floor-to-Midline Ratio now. 1.04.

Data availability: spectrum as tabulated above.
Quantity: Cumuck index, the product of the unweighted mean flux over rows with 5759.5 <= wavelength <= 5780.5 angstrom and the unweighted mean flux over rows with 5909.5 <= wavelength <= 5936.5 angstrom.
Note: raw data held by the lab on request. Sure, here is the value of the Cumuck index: 12.3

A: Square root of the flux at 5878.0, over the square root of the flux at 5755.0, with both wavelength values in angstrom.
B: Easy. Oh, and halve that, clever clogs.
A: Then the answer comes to 0.494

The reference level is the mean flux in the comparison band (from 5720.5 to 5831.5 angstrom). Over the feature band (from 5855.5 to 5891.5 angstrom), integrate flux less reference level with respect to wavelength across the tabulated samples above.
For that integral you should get -4.3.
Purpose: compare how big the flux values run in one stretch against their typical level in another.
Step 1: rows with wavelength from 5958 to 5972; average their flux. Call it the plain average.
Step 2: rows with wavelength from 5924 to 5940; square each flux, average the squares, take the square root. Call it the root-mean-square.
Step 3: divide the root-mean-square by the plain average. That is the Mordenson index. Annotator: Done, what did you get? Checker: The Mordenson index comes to 0.99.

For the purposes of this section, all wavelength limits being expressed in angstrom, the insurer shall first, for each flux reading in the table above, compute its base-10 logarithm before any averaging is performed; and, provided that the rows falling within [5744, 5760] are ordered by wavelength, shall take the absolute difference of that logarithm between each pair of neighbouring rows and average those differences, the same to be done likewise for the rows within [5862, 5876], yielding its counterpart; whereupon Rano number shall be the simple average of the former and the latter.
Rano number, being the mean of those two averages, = 0.011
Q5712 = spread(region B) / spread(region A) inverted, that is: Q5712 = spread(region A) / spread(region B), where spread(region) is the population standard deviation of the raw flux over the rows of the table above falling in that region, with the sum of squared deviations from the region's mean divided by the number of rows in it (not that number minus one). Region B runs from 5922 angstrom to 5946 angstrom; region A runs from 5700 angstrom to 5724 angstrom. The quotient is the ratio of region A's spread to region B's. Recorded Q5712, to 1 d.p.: 4.8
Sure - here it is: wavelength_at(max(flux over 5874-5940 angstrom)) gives 5878.0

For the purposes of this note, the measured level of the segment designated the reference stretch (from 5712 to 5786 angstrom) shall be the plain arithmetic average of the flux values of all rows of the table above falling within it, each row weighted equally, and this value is 3.42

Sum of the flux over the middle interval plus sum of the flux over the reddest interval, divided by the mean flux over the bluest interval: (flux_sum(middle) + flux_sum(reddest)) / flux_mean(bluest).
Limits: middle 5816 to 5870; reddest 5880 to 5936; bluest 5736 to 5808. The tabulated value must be 37.7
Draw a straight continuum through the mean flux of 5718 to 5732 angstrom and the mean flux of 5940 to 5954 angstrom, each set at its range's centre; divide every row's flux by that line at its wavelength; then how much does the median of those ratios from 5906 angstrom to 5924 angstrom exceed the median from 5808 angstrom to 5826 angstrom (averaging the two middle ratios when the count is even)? -0.10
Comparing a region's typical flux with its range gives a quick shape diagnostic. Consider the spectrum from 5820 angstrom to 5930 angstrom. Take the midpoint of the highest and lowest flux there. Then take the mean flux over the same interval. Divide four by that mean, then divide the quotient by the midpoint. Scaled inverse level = 0.34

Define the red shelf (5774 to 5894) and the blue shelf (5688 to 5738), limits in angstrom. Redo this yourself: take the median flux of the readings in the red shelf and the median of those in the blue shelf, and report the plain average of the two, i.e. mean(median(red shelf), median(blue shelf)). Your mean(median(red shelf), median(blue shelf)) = 3.50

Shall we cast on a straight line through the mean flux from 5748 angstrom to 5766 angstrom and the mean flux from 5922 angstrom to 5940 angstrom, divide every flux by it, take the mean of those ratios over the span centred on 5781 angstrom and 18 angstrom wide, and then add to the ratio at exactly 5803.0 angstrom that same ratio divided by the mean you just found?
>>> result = 2.1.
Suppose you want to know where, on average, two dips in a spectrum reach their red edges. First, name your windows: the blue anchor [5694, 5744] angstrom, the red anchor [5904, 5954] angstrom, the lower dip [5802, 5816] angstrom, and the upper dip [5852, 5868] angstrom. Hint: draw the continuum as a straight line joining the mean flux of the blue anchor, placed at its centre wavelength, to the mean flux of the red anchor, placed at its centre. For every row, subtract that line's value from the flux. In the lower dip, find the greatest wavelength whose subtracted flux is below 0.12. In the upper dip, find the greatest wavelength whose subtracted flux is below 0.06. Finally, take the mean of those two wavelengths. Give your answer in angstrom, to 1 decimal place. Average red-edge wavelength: 5837.5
